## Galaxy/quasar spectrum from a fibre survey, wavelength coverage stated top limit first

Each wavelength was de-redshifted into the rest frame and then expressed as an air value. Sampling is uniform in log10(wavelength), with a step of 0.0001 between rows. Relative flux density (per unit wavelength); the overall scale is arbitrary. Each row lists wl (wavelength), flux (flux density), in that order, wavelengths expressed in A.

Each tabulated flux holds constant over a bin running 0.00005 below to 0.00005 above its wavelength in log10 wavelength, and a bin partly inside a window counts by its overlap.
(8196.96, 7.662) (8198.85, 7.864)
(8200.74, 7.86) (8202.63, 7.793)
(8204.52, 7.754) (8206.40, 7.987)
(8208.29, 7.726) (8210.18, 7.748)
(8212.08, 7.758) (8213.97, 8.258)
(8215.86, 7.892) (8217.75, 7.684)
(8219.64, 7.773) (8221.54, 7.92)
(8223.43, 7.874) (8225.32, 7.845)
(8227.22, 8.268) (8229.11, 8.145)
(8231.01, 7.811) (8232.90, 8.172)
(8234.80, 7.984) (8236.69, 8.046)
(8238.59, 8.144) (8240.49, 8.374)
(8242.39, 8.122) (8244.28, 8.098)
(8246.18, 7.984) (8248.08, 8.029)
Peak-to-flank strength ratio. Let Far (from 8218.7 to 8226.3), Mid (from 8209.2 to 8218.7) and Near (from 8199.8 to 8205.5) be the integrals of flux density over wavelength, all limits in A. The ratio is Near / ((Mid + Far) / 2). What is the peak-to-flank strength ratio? 0.7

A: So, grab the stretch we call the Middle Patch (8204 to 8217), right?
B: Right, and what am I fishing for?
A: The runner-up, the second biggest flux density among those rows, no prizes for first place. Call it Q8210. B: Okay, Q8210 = 7.987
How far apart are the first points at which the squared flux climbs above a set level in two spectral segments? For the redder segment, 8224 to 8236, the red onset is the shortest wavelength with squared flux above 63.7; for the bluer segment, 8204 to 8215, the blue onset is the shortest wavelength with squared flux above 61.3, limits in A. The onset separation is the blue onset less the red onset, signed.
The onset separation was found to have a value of -20.8 A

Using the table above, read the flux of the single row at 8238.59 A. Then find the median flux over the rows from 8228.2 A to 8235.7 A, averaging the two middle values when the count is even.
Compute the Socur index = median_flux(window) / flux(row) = 0.990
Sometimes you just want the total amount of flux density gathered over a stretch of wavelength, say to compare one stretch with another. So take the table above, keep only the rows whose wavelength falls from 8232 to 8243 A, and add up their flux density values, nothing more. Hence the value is 48.8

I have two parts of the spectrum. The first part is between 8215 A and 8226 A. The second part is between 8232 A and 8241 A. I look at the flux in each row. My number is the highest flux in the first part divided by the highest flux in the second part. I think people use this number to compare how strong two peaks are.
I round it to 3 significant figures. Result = 0.946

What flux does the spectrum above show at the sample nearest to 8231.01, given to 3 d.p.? 7.811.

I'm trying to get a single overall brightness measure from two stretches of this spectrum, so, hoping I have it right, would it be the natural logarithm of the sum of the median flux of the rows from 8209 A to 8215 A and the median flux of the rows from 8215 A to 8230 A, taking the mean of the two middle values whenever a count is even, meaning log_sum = 2.75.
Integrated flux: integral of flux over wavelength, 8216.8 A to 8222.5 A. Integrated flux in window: 44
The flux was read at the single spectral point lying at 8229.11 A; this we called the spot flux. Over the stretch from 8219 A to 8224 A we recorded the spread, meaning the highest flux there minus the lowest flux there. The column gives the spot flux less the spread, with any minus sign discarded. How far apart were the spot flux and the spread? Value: 8.0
